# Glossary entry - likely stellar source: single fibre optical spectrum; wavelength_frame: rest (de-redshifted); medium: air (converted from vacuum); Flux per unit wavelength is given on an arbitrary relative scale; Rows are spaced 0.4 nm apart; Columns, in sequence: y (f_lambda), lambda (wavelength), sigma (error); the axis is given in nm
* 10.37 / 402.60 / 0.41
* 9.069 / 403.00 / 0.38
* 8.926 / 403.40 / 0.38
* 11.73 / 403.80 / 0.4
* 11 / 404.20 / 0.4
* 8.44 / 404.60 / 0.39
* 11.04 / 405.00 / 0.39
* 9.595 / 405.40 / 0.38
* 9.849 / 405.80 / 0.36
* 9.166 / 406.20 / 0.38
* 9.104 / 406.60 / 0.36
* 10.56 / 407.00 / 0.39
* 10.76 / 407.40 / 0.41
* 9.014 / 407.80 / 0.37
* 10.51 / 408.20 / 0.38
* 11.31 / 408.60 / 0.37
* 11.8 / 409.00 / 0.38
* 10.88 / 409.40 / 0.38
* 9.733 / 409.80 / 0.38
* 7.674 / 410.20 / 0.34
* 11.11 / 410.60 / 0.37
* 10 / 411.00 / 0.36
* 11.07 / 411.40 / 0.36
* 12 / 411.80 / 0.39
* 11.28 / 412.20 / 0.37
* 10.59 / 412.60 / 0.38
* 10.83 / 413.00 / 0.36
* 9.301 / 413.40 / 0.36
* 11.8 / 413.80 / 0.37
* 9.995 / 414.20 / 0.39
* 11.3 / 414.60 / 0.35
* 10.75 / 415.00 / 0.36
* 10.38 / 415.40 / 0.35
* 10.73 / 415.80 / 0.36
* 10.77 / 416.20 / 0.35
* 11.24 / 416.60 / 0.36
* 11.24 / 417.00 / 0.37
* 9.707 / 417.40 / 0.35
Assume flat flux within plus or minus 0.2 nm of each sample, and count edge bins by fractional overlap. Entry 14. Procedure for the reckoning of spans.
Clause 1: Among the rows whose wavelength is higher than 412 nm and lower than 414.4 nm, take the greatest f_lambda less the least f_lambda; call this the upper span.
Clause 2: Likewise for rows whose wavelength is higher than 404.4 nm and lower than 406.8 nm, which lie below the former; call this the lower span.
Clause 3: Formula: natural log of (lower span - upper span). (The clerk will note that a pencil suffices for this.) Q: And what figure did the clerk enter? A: -2.3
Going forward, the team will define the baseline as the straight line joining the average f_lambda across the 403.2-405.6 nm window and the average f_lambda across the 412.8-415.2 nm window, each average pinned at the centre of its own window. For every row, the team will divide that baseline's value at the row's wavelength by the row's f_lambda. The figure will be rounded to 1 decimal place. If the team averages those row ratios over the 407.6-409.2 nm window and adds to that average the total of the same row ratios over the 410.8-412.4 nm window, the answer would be 4.8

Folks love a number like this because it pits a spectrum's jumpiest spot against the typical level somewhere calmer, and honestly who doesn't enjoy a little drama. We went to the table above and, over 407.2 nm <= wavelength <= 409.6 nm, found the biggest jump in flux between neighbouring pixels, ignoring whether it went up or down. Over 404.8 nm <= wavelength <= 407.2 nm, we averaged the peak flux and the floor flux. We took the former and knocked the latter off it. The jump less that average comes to -8.3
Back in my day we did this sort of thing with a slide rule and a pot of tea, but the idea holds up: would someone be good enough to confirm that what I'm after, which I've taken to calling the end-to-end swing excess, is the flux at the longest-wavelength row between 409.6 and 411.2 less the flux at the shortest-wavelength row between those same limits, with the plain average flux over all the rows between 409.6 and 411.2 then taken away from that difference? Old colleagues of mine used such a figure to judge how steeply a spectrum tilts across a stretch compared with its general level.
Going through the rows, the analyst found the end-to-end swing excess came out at -9.4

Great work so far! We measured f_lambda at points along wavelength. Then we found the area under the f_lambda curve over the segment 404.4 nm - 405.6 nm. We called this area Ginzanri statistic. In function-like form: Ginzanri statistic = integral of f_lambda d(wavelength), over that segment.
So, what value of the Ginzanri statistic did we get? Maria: 11.6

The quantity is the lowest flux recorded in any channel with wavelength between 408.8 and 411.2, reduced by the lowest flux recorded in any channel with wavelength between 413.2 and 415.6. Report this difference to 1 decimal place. -1.6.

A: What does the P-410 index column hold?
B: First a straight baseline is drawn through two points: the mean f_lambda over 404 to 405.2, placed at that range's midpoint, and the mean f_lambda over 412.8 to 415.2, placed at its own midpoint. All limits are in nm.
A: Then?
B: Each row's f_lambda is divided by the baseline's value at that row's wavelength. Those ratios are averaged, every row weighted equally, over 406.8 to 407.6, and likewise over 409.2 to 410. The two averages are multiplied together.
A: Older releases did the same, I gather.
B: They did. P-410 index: 1.02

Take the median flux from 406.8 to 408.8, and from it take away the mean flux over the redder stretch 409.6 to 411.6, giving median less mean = 0.64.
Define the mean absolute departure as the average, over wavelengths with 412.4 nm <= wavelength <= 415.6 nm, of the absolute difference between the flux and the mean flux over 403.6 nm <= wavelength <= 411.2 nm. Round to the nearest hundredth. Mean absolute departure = 0.71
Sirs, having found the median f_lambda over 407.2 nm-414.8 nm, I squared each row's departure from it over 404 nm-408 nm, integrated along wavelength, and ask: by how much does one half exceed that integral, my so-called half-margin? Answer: -6.5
